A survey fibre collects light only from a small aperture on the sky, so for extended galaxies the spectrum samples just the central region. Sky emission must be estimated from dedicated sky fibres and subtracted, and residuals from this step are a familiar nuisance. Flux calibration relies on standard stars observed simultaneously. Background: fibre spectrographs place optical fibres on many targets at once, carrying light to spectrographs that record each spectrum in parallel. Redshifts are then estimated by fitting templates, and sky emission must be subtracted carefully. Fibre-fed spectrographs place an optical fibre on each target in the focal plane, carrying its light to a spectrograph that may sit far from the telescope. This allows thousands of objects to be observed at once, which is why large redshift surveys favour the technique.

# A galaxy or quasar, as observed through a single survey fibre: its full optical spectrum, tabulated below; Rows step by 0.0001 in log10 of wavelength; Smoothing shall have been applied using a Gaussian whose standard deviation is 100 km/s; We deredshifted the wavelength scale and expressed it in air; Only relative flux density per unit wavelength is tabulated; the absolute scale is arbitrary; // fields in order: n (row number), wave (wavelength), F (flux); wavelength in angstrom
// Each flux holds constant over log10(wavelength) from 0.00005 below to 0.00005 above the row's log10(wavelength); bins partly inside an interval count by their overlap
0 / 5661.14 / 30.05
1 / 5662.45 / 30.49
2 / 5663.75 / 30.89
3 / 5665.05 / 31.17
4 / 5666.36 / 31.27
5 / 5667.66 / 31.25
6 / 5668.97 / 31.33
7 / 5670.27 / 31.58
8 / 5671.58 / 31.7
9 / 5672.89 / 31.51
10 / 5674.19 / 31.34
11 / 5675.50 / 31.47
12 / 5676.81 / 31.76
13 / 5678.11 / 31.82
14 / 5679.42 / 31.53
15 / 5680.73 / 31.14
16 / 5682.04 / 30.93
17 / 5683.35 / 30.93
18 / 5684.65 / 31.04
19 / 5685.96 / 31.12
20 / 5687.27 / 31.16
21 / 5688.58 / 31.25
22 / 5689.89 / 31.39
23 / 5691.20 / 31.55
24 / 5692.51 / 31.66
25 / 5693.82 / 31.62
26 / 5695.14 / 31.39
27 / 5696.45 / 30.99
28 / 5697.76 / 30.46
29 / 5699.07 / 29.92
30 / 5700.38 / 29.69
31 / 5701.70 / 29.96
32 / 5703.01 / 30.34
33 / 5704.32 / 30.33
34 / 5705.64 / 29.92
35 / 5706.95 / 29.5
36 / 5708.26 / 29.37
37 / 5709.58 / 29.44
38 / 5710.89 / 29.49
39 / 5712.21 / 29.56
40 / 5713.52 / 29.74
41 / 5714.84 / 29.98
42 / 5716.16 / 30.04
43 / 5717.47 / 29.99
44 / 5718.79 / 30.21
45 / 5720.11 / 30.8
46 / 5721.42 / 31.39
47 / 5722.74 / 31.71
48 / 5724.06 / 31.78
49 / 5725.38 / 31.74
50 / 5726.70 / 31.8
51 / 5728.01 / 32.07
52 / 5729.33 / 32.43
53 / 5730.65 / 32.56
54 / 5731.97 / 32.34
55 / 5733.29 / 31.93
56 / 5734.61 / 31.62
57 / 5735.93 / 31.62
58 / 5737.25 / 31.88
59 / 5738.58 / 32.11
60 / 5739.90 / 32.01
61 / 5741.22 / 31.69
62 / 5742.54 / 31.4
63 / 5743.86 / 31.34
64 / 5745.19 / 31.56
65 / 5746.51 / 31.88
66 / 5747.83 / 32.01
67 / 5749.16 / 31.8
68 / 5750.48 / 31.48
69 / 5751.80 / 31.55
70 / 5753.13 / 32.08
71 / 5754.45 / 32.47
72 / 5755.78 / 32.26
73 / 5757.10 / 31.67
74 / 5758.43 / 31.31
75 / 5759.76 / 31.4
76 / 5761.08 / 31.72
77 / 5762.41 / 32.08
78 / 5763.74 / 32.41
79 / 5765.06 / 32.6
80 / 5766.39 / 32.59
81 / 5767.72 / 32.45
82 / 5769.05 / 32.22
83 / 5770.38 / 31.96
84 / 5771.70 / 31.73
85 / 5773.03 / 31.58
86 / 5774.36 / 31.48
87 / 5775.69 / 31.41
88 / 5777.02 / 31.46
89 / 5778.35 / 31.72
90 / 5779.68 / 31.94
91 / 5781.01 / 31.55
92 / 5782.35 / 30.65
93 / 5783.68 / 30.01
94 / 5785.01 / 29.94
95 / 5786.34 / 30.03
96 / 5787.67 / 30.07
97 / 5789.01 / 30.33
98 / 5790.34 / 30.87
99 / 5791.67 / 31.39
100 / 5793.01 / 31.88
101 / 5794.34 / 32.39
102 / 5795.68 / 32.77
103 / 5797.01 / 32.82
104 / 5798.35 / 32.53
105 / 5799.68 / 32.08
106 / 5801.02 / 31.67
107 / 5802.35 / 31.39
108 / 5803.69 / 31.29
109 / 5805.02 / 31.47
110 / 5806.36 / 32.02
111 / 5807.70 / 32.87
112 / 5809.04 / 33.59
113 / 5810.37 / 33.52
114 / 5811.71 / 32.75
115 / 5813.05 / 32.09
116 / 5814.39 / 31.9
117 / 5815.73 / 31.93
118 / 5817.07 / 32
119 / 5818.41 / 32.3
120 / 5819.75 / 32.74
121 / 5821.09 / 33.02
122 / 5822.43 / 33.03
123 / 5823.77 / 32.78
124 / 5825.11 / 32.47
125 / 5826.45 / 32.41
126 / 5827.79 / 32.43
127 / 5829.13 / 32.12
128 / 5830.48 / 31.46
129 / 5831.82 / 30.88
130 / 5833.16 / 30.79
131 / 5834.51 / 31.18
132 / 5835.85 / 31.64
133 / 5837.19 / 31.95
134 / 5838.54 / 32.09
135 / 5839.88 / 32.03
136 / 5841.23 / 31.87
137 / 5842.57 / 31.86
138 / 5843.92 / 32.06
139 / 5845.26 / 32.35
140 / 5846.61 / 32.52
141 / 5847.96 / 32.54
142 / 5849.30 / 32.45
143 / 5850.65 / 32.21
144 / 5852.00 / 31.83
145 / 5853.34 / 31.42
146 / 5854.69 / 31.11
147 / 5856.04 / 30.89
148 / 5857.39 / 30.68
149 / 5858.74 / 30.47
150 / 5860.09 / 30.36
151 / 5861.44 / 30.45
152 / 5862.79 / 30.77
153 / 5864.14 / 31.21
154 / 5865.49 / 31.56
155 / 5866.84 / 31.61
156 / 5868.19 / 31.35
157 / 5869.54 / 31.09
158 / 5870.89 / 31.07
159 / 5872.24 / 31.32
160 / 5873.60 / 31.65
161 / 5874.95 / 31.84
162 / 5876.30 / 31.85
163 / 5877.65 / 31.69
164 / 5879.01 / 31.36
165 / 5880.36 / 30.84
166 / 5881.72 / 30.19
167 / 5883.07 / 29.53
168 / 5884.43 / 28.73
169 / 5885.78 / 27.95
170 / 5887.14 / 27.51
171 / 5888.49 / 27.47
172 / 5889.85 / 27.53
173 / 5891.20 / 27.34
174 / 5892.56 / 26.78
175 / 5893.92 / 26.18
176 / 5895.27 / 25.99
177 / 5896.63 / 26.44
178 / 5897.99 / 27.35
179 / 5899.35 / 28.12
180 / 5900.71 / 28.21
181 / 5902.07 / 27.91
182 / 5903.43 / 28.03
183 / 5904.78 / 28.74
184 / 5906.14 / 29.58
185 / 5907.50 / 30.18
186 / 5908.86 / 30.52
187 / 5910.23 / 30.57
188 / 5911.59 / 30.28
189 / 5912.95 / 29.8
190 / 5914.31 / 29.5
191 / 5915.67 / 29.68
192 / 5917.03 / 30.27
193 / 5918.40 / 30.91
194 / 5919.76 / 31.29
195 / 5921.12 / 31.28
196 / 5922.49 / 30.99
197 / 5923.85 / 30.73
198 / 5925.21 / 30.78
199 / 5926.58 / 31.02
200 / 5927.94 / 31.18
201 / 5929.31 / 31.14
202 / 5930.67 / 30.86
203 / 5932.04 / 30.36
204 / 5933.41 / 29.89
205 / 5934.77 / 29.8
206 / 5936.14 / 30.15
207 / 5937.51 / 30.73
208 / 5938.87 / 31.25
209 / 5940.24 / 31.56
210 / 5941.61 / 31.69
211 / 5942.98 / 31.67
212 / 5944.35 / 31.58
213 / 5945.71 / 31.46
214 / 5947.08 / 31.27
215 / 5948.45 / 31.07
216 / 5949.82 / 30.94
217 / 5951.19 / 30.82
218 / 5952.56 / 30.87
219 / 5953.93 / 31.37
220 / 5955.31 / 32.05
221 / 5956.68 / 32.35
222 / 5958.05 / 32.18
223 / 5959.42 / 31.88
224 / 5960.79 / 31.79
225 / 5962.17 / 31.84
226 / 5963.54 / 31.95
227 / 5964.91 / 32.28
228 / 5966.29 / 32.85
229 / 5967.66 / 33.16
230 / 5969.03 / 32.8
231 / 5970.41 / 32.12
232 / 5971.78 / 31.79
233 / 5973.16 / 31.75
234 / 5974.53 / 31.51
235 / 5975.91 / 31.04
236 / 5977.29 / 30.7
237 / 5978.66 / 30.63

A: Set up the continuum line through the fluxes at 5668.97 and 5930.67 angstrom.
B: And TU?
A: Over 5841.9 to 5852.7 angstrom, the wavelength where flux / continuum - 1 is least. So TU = 5852.00 angstrom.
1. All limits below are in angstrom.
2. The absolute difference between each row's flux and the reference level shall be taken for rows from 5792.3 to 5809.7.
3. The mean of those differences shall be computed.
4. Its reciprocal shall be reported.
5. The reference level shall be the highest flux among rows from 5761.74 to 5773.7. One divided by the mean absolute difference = 1.6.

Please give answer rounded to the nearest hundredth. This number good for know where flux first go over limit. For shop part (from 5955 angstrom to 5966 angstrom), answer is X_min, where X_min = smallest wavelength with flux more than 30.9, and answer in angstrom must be 5955.31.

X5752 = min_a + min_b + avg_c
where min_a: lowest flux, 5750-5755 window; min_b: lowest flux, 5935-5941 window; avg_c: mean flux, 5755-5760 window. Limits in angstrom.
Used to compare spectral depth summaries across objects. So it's 93.3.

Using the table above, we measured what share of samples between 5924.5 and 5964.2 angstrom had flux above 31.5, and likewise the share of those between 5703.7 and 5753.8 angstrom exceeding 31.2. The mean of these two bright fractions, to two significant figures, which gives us 0.52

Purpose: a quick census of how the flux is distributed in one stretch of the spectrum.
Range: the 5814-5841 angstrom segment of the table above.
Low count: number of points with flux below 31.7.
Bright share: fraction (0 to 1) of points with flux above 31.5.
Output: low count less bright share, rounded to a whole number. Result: 4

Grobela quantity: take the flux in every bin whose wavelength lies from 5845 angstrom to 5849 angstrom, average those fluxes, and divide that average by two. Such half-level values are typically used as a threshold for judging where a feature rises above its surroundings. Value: 16.2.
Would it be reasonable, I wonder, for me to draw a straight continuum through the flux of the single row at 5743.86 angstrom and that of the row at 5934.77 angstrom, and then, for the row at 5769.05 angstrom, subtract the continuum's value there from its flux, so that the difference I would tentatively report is 1.08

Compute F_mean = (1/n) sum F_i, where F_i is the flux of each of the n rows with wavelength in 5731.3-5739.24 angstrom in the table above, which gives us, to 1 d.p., 31.9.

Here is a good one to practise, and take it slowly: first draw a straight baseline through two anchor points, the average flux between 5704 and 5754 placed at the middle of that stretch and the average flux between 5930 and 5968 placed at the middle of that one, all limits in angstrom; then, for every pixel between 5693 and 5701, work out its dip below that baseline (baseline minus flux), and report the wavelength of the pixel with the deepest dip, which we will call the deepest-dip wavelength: 5700.38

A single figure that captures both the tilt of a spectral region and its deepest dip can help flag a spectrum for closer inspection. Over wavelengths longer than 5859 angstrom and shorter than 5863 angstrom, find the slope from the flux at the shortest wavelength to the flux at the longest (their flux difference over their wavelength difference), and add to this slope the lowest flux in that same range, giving 30.5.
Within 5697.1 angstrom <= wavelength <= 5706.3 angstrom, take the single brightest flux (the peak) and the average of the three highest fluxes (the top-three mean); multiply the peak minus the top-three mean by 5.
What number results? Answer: 0.4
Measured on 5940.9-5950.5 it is 0.2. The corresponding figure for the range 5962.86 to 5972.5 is 1.1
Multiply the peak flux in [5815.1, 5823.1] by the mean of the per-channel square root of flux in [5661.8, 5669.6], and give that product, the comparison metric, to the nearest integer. 184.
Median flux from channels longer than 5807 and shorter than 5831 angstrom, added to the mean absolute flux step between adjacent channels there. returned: 32.8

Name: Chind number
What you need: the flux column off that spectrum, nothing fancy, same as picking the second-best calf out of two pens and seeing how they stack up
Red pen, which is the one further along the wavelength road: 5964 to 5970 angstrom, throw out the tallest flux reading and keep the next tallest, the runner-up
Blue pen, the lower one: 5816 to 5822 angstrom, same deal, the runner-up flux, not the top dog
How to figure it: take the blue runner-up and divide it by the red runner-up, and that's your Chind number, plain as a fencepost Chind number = 1.00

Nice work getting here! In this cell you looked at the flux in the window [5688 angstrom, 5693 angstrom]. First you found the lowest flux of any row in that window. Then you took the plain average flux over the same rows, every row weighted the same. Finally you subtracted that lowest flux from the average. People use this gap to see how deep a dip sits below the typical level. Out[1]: 0.21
